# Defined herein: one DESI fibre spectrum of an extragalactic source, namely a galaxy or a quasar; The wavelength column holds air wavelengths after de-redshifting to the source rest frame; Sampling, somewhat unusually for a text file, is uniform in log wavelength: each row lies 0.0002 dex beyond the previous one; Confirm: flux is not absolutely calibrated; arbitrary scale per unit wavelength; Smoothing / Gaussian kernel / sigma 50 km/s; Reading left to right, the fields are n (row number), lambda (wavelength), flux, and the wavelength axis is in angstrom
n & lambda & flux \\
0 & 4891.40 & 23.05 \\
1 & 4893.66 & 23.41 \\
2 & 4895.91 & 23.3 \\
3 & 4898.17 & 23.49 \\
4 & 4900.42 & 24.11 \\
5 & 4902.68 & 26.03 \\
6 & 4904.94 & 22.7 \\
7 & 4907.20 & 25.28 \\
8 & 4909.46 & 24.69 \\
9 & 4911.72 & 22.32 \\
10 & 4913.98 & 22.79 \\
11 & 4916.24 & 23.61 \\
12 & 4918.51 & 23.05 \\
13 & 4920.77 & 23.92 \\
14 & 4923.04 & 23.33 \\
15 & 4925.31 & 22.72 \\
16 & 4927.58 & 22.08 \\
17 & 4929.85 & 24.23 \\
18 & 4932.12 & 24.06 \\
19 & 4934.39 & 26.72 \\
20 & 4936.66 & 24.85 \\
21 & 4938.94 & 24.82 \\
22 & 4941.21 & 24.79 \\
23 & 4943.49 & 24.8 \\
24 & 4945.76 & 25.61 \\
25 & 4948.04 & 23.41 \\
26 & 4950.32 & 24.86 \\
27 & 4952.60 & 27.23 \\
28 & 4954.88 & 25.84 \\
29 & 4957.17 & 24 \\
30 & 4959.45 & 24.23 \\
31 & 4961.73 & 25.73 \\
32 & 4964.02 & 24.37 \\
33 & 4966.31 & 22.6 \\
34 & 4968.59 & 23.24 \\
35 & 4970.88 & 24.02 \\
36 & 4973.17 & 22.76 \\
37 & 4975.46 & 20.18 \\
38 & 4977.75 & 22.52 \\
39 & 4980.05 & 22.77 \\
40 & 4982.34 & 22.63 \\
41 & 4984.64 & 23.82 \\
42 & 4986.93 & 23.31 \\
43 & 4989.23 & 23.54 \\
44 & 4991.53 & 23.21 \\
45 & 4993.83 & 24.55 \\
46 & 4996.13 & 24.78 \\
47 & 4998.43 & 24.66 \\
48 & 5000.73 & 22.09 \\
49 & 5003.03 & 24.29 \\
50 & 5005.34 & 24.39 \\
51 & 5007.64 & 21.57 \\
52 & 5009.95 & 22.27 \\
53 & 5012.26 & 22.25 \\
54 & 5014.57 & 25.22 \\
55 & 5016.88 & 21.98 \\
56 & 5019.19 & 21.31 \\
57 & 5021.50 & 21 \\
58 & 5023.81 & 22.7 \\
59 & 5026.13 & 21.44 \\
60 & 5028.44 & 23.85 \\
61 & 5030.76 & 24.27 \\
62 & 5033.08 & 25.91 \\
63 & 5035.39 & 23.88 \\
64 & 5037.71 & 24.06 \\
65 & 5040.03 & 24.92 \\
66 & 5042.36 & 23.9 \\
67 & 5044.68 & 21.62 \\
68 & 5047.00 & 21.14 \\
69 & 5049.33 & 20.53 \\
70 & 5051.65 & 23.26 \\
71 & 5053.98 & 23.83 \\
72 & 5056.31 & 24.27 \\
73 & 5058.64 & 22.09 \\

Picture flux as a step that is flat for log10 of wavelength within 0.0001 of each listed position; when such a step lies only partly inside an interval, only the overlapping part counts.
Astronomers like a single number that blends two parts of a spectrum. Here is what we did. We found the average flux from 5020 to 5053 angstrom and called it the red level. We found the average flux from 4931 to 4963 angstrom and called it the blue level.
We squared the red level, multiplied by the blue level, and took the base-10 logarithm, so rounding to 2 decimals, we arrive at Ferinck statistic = 4.12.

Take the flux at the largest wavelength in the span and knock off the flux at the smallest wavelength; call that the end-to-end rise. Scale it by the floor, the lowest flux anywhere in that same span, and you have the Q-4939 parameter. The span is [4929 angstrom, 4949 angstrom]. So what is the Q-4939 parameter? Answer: -0.04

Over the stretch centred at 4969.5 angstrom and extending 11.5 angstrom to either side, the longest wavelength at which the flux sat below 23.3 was 4980.05 angstrom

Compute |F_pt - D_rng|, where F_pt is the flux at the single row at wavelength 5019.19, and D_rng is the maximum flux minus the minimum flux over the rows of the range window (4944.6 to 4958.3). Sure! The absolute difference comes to 17.5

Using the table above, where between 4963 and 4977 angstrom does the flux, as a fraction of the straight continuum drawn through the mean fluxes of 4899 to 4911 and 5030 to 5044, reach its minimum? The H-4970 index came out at 4975.46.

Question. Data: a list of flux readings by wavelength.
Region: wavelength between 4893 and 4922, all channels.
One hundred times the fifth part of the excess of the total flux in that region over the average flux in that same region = 5699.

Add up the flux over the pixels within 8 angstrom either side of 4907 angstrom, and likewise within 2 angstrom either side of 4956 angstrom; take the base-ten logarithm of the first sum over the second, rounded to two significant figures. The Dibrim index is 0.53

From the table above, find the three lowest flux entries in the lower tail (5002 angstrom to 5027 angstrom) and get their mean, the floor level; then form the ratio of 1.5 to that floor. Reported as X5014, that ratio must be 0.071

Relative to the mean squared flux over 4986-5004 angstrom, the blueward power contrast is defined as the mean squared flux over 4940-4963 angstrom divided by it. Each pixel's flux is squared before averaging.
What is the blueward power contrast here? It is 1.11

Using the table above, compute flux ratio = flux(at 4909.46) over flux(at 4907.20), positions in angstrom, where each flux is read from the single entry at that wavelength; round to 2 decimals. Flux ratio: 0.98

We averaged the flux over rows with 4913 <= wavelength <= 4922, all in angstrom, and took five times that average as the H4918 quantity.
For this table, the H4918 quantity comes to 117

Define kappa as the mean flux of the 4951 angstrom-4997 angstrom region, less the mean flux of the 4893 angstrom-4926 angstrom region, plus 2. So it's 2.1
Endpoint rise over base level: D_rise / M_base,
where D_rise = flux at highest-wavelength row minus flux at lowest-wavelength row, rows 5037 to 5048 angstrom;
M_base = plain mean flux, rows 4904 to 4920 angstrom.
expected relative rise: -0.12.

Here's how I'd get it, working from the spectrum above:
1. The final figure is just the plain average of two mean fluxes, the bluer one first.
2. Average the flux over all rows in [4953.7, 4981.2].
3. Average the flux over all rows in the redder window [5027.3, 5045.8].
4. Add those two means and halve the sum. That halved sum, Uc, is 23.79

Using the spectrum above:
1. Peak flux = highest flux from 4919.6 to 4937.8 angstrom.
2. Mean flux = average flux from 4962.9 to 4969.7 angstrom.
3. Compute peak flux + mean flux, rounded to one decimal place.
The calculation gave 50.1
